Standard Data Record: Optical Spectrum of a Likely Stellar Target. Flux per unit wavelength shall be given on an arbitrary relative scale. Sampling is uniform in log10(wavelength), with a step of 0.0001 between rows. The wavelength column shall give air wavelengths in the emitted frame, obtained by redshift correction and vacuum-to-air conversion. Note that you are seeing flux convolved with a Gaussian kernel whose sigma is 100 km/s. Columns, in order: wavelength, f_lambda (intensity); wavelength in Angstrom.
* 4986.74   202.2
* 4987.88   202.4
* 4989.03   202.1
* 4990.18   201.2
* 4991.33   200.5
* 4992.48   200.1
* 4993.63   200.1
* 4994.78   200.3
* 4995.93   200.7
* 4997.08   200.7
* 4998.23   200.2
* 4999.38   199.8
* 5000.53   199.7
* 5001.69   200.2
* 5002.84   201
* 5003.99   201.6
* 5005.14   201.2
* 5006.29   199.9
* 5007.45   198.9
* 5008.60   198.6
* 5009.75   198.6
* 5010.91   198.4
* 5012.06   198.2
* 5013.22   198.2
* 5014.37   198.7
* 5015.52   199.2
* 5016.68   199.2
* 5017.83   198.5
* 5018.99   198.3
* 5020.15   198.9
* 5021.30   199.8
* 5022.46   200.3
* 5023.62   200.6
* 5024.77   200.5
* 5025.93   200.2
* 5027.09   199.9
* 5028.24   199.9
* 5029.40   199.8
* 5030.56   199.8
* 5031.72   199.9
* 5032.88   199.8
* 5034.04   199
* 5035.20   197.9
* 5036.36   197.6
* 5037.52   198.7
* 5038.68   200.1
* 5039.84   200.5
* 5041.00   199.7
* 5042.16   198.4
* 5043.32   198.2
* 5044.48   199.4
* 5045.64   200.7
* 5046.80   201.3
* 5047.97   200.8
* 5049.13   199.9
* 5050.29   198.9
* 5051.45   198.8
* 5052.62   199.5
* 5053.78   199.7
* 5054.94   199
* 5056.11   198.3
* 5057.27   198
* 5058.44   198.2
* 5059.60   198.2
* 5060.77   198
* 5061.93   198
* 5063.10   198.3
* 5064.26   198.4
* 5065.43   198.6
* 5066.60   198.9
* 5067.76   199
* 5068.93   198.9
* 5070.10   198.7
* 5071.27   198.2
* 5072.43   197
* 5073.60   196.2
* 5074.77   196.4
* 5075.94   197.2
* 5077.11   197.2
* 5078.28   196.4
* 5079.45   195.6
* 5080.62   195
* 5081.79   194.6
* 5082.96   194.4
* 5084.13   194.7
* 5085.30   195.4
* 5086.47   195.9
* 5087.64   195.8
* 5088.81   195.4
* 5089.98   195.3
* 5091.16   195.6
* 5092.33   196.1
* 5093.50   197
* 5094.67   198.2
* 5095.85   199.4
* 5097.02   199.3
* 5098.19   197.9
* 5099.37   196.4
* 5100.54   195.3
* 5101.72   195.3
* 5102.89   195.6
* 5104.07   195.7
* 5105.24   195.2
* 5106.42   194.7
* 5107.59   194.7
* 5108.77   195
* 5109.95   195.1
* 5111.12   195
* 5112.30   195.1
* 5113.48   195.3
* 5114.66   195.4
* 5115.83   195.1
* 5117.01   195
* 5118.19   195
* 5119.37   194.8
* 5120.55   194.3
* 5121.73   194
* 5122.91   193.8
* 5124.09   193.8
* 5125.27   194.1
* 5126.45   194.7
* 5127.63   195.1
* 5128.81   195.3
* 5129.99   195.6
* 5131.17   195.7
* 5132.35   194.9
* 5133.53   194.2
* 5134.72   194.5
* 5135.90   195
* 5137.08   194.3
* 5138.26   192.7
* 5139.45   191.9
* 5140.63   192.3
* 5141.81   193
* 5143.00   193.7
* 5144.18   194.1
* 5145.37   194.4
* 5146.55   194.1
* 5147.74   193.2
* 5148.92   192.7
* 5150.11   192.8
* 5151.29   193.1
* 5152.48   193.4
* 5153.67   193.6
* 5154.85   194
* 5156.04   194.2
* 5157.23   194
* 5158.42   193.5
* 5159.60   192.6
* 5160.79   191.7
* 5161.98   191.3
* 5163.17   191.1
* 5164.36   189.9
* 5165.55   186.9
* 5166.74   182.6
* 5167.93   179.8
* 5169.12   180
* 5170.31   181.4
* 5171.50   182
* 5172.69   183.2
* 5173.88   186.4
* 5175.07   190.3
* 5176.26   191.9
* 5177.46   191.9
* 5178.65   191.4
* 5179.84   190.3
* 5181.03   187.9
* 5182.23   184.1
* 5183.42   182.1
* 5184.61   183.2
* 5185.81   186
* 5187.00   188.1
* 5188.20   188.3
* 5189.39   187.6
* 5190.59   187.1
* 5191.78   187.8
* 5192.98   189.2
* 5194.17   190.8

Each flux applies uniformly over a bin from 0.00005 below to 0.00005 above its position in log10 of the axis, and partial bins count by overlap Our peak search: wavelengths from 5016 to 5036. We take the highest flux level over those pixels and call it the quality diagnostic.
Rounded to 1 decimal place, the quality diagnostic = 200.6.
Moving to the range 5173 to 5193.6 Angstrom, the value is 191.9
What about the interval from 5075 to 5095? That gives 198.2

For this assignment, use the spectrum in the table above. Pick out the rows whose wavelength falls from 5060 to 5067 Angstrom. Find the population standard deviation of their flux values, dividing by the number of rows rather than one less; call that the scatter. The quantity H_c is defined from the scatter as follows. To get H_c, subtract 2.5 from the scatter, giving -2.18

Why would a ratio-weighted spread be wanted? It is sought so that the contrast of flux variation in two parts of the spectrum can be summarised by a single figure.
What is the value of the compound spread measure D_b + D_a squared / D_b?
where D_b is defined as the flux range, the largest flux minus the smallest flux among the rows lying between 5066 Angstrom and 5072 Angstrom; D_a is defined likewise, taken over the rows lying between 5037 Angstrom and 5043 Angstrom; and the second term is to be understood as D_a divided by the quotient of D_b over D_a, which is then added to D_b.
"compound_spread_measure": 6.3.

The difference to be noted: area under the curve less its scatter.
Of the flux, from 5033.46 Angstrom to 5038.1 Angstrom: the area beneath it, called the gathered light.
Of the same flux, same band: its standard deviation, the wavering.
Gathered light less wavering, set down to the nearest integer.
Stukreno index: 919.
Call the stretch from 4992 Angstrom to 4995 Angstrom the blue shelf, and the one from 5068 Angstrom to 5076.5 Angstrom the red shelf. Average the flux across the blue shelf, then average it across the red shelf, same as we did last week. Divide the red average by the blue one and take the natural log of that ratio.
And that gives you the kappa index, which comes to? -0.013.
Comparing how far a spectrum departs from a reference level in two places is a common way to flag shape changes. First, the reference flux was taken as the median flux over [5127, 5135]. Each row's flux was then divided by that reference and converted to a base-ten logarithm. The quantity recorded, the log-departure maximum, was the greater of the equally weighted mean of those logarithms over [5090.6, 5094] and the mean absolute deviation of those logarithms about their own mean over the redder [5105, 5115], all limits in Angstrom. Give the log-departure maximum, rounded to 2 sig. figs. 0.0025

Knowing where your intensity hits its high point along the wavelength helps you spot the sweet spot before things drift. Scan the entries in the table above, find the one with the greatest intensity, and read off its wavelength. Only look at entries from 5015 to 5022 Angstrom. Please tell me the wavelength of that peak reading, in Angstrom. 5021.30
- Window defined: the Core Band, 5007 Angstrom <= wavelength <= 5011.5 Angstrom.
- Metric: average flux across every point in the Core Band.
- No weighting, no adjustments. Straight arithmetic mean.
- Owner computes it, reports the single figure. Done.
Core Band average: 199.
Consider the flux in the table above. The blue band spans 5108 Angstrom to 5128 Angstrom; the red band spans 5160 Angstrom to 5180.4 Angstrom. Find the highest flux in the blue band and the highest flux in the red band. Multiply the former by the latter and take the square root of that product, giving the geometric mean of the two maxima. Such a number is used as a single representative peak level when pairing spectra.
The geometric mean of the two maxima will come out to 193.6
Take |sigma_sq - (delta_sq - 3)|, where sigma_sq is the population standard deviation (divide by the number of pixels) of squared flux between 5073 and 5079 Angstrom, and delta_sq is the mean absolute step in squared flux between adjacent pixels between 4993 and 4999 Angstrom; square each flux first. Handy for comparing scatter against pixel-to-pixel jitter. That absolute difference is 62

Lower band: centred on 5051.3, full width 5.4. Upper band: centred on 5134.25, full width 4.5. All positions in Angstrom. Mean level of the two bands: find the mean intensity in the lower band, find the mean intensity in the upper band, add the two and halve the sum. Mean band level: 197.0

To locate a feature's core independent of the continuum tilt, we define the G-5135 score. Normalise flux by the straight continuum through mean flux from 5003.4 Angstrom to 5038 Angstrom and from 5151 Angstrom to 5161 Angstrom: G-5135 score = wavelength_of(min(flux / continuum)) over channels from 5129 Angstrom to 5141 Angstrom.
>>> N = 5139.45 Angstrom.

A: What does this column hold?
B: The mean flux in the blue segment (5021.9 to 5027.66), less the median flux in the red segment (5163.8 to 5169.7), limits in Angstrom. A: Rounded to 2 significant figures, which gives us 18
